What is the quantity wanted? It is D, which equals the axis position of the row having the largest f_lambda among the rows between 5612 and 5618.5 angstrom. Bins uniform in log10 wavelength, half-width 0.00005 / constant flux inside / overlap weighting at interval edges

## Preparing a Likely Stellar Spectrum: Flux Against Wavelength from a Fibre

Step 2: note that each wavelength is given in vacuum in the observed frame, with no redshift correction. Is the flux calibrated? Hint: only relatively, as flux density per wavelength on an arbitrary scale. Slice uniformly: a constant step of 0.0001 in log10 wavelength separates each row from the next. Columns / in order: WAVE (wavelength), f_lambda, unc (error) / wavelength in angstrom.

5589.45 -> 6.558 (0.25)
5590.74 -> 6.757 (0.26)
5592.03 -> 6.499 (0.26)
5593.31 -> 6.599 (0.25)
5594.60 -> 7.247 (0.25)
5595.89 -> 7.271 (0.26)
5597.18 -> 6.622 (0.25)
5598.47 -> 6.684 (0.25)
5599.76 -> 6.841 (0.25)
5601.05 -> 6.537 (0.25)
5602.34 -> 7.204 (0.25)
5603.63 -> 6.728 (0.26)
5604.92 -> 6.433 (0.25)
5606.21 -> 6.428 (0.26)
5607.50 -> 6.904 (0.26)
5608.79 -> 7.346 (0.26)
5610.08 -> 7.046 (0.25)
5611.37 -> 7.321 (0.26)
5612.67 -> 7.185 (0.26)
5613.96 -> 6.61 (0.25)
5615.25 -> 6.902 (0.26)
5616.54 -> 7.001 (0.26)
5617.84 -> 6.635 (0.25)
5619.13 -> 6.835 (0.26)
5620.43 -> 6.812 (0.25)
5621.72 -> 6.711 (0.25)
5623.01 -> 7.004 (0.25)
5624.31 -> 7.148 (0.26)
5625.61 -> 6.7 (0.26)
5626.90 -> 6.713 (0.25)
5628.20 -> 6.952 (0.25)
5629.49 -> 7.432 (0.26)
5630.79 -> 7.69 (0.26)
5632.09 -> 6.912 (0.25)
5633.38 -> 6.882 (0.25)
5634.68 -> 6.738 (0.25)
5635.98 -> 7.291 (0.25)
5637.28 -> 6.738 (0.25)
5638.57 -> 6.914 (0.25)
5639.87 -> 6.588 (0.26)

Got 5612.67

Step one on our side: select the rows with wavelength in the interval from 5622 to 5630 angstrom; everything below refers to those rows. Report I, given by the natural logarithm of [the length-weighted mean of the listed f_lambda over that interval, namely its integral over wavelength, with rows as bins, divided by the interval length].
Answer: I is 1.94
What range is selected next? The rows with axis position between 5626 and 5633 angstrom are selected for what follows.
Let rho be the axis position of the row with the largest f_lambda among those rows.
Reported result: 5630.79 angstrom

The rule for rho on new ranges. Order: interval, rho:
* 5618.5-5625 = 5624.31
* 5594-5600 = 5595.89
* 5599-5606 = 5602.34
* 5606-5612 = 5608.79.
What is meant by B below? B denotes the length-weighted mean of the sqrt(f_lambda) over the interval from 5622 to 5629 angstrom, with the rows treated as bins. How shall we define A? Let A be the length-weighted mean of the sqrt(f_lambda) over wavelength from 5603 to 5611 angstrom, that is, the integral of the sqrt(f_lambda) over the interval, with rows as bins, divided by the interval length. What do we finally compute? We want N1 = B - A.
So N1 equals 0.01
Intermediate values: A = 2.62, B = 2.63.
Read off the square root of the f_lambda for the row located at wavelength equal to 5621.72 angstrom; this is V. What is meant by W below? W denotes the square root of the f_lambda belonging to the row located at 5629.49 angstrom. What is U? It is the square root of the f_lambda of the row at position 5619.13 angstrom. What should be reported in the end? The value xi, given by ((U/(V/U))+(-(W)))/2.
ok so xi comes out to -0.04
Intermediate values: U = 2.61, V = 2.59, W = 2.73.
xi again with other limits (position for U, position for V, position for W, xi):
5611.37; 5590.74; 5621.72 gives 0.11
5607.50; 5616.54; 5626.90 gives 0.01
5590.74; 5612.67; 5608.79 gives -0.09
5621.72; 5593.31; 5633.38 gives -0.01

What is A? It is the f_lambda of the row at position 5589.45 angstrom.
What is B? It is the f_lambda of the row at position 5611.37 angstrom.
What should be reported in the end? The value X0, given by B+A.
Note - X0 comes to 13.9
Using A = 6.558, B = 7.321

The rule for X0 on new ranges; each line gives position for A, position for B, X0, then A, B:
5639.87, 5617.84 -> 13.2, 6.588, 6.635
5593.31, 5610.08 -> 13.6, 6.599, 7.046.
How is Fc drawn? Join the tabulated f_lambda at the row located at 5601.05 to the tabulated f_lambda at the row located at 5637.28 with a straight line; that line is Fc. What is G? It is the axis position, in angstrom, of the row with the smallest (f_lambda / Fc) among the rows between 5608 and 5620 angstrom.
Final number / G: 5613.96 angstrom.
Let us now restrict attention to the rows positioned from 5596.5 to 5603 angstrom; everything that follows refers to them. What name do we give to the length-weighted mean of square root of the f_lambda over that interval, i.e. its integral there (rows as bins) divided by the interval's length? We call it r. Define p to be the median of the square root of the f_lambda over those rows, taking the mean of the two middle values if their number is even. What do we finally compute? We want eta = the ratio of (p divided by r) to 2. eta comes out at 0.497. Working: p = 2.59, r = 2.60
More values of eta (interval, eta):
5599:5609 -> 0.500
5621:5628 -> 0.495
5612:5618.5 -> 0.501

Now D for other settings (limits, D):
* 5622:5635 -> 5630.79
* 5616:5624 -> 5623.01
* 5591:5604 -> 5595.89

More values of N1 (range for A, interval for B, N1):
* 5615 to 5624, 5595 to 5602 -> -0.01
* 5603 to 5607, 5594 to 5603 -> 0.07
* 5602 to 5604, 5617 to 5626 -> -0.03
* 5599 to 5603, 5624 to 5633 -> 0.04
